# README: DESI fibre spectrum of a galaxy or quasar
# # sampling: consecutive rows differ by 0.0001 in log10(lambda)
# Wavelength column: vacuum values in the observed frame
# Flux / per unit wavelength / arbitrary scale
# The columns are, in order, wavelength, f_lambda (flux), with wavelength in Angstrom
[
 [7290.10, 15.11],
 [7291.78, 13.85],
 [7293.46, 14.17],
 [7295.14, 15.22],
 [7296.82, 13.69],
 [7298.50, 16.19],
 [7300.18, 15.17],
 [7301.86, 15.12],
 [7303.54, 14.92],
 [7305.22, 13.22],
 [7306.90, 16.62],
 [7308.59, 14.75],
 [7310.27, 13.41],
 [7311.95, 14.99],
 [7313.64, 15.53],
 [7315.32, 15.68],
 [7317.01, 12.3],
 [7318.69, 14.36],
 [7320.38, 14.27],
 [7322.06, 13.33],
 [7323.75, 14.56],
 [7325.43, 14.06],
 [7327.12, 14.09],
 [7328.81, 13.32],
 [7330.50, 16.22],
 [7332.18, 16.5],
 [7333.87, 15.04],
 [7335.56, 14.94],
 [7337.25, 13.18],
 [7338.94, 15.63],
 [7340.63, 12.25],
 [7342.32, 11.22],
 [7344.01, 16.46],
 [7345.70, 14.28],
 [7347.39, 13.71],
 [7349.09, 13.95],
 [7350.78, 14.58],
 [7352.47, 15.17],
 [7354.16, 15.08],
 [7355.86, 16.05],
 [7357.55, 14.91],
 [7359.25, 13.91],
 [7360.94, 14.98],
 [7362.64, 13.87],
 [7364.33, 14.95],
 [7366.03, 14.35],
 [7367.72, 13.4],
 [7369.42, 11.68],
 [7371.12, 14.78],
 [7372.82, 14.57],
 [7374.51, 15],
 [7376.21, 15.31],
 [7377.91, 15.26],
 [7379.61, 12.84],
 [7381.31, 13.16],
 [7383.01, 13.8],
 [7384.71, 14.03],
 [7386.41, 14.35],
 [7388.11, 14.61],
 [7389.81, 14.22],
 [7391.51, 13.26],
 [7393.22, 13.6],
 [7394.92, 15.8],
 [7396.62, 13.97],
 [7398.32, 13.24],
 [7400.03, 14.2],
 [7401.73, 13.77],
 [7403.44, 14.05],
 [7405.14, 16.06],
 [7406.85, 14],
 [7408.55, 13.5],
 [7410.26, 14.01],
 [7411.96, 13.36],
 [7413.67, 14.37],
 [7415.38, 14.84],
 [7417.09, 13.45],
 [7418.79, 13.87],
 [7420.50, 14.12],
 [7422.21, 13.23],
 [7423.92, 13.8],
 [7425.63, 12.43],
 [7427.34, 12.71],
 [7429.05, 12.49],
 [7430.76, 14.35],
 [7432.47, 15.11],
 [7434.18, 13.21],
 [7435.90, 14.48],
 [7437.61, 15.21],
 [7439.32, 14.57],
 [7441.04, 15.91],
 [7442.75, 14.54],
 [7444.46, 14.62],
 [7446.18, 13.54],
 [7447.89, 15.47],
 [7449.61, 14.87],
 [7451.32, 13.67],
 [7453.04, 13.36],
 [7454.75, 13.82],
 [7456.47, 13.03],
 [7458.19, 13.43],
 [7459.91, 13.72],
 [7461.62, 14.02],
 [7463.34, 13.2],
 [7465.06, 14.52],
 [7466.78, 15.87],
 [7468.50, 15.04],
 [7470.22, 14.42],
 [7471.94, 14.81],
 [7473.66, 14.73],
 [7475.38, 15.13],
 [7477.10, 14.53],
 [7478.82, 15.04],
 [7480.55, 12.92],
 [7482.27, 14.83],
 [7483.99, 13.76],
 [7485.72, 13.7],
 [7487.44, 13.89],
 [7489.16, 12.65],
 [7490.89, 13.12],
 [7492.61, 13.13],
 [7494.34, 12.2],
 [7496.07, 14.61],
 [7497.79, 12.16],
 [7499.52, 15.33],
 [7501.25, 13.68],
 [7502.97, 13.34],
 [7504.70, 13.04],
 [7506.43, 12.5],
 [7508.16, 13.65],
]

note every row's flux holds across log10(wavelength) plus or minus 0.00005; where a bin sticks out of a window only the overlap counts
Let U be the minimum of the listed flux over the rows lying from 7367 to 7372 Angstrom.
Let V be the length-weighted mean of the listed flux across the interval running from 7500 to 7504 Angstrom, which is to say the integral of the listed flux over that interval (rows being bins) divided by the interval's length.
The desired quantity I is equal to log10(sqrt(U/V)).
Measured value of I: -0.034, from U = 11.68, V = 13.7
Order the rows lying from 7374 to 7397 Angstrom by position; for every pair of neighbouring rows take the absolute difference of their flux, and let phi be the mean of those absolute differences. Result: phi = 0.79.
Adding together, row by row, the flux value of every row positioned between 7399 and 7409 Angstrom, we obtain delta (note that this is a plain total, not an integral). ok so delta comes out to 85.6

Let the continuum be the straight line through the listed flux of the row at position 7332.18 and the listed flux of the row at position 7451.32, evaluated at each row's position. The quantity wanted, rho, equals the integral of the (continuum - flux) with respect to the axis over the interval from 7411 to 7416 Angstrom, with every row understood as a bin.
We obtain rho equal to 2.1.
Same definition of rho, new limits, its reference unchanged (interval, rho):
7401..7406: 0.8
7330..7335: 3.2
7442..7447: -2.0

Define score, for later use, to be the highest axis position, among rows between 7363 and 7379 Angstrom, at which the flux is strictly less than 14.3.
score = 7369.42 Angstrom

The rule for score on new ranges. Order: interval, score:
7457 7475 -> 7463.34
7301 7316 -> 7310.27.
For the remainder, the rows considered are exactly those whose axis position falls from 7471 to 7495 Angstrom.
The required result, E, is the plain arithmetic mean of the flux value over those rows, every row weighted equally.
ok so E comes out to 13.9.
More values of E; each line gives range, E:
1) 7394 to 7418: 14.2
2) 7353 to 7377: 14.5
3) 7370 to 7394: 14.2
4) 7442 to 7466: 14.0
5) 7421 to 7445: 14.0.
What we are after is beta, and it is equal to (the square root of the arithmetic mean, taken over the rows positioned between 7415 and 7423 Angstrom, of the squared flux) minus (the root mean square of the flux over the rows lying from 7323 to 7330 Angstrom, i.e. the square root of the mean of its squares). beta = -0.1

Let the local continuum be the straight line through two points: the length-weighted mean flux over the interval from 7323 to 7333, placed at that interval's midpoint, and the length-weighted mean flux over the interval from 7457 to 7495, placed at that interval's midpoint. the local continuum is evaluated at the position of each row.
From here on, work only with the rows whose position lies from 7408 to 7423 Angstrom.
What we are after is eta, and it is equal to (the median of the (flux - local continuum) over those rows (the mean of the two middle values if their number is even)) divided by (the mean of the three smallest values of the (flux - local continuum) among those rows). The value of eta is 0.46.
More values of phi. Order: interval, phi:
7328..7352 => 1.71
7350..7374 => 1.05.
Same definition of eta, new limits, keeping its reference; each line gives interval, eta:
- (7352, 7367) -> -0.59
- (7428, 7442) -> -0.32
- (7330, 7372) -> -0.06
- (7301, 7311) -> 0.07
